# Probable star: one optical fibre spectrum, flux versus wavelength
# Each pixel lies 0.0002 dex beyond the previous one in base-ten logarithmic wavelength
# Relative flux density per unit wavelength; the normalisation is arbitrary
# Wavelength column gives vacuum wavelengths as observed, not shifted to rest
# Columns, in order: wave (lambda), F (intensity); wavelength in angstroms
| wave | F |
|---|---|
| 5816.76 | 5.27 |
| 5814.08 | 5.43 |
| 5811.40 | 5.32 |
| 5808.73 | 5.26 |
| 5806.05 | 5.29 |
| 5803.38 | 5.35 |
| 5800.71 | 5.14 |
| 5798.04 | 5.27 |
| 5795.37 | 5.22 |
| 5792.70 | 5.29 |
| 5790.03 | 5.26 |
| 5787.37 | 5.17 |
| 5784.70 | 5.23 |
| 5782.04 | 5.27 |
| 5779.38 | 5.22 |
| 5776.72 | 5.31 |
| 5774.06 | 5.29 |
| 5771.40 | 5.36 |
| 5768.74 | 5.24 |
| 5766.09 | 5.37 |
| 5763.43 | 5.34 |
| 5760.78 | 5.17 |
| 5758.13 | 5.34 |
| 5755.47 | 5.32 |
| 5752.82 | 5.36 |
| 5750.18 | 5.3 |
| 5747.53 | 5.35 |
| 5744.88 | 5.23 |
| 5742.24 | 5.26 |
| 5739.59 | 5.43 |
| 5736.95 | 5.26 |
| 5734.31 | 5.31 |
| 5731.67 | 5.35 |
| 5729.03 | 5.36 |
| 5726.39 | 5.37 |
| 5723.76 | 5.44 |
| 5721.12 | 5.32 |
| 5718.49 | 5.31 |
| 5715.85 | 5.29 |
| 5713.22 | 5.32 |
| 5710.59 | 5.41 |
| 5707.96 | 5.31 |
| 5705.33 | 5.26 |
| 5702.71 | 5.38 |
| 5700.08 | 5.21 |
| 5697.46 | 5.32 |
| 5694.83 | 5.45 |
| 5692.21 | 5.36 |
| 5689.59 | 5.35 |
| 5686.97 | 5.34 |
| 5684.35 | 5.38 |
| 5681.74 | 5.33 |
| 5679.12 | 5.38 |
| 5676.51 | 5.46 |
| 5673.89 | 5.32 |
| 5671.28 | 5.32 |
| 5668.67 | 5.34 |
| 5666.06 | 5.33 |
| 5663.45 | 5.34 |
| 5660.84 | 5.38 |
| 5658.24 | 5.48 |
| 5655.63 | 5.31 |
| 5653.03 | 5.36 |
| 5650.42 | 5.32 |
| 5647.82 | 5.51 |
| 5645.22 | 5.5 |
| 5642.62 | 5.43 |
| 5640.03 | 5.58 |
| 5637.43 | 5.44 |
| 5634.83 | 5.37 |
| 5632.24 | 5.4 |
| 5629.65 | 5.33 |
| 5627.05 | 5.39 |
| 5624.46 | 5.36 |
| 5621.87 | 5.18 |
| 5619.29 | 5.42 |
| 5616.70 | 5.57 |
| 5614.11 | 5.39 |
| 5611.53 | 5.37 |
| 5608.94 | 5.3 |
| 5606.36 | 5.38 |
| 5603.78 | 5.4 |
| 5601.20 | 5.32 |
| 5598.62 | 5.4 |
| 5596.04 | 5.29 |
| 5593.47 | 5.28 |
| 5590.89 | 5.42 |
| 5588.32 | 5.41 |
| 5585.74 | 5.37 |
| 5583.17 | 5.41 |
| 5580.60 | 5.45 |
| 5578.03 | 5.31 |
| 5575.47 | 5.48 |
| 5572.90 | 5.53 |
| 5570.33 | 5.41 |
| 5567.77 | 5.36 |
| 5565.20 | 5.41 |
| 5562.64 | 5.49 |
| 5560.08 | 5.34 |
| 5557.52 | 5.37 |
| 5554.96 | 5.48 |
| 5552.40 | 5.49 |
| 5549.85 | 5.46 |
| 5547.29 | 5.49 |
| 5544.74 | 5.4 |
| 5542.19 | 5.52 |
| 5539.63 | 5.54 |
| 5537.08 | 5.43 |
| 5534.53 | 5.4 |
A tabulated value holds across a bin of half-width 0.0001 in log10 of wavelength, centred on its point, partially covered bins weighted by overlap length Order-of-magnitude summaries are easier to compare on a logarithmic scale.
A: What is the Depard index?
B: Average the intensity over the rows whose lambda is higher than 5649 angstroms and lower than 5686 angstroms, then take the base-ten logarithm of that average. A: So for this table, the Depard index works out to 0.729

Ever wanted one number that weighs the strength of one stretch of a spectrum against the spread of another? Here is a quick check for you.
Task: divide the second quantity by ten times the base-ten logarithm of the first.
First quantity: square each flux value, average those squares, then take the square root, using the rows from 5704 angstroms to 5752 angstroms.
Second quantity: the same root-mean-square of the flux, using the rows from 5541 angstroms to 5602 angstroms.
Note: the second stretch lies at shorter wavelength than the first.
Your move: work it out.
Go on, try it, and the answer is 0.745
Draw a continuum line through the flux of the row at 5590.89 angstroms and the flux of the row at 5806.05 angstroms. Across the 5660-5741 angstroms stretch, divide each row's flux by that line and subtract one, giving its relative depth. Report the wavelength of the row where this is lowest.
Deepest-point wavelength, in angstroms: 5700.08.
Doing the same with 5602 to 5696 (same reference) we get 5621.87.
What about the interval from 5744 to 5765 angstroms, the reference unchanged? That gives 5760.78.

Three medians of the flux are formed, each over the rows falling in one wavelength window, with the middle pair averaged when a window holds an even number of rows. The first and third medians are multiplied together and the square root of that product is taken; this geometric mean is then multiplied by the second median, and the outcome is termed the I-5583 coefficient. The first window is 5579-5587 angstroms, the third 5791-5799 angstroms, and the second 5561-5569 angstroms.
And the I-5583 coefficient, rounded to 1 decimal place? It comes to 28.9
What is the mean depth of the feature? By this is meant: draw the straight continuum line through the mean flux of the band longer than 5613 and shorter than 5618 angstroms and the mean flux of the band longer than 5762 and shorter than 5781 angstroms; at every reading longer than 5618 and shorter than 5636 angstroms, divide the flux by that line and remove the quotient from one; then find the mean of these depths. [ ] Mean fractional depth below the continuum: 0.021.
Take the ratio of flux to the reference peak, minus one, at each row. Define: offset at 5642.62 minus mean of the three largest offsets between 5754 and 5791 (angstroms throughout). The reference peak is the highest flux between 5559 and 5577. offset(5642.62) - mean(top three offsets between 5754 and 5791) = 0.013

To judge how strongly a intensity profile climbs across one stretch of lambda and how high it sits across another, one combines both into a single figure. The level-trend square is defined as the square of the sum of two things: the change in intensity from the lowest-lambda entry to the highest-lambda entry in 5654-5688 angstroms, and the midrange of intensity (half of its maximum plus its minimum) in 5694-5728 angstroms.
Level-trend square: 28.7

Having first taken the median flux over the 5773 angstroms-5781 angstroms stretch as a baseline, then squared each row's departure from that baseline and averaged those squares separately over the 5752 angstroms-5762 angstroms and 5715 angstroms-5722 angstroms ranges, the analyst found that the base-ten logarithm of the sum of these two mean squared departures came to -2.2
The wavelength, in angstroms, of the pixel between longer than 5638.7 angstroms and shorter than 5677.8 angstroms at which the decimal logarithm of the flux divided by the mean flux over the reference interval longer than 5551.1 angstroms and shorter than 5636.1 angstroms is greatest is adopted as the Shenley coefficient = 5640.03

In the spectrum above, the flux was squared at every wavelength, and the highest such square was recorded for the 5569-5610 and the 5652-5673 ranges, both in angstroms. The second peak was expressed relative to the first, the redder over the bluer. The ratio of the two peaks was 0.982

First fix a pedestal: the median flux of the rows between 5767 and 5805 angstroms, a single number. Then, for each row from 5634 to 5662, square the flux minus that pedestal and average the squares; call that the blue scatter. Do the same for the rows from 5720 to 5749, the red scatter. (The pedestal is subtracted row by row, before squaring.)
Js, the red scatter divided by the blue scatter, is 0.3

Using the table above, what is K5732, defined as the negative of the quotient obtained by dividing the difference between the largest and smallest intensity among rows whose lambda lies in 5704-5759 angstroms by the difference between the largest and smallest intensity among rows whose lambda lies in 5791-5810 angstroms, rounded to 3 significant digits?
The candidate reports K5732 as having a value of -1.00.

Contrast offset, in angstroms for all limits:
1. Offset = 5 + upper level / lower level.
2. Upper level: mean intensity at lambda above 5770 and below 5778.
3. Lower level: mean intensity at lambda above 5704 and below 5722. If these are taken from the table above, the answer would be 6.00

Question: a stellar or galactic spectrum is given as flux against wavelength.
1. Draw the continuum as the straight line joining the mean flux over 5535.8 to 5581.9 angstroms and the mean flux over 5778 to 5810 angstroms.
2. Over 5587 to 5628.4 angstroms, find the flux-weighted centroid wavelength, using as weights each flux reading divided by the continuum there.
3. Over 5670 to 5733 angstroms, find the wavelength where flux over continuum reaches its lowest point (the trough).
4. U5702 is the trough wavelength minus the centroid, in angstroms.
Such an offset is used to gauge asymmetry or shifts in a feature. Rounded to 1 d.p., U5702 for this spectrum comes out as 92.4 angstroms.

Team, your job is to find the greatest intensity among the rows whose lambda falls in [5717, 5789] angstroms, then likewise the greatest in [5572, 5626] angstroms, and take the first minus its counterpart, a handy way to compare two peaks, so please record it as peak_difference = -0.130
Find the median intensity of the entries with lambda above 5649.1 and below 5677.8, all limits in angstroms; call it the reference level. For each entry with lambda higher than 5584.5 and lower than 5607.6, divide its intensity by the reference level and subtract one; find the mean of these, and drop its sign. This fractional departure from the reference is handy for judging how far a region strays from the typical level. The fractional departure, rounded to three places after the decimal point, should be 0.004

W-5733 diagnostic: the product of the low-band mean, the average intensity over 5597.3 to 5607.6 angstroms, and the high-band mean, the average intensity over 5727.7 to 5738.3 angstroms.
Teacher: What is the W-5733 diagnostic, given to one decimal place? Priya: 28.6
